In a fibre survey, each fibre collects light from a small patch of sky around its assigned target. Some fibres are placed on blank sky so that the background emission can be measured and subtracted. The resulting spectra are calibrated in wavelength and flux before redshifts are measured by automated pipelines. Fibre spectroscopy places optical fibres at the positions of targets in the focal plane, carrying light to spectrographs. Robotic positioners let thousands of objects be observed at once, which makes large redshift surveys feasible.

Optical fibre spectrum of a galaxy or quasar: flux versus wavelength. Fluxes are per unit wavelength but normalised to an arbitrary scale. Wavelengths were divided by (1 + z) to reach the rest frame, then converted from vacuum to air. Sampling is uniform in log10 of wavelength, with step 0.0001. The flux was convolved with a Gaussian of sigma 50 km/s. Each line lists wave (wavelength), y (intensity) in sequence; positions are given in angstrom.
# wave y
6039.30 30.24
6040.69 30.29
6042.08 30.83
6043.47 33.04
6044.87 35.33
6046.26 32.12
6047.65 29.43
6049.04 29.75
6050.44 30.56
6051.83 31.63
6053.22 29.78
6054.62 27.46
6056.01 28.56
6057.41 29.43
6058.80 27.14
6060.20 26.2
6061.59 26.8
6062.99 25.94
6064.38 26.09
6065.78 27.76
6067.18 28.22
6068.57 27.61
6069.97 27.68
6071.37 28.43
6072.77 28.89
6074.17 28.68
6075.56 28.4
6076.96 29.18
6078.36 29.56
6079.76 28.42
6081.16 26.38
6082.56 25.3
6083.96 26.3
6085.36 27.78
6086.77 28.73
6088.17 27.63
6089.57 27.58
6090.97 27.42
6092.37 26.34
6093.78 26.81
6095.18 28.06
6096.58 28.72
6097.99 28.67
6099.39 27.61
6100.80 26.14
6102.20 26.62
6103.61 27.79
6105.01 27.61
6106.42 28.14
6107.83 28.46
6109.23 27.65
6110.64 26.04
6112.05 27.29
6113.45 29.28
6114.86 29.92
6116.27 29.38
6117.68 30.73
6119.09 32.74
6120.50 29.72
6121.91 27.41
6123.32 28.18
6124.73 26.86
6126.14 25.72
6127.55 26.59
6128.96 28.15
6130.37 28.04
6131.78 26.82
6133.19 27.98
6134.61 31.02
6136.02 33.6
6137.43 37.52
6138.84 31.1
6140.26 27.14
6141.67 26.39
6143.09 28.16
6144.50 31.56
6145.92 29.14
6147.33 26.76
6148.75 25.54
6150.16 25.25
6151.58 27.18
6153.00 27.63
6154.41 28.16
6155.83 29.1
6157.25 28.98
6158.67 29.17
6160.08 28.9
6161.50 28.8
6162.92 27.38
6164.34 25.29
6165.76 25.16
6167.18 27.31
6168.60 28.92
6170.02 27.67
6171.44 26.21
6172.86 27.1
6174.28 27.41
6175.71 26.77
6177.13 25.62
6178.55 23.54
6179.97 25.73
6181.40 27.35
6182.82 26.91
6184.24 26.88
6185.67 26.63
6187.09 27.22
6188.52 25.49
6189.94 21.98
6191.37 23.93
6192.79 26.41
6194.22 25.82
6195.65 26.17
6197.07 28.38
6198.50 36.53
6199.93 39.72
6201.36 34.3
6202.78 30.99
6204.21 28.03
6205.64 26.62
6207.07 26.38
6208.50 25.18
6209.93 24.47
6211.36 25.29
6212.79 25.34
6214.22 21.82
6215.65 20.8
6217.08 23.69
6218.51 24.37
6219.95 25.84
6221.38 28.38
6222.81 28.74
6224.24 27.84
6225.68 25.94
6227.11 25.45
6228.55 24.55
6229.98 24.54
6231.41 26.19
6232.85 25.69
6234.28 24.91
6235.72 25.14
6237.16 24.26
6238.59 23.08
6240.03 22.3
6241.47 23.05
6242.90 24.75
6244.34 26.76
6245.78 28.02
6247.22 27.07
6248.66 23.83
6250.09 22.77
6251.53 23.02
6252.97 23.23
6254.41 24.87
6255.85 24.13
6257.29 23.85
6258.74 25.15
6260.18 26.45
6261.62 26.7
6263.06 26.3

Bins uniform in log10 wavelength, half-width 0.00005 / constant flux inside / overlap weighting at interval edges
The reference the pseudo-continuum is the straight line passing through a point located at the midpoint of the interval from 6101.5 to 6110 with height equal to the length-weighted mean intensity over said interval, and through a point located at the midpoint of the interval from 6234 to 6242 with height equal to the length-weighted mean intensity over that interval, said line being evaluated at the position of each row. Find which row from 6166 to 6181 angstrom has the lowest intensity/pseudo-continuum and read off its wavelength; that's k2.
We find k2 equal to 6178.55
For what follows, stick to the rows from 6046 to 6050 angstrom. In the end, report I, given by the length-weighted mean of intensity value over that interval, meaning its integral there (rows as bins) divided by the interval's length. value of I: 30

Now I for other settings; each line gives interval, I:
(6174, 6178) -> 26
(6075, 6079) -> 29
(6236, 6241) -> 23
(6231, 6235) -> 26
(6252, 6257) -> 24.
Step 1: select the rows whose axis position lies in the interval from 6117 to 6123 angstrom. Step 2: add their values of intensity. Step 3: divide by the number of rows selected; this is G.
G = 30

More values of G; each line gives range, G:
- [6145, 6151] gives 27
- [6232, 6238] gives 25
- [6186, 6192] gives 25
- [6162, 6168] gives 26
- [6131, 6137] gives 30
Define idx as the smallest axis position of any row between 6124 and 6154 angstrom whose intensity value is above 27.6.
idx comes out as 6128.96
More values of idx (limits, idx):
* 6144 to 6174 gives 6144.50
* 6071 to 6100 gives 6071.37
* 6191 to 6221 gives 6197.07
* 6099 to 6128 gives 6099.39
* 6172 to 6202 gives 6197.07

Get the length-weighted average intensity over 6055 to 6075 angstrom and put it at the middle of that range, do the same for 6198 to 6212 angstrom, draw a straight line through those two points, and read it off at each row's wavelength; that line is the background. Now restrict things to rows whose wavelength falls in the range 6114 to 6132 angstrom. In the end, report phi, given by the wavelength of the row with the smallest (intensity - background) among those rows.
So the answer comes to 6126.14 angstrom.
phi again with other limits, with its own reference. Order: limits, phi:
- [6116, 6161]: 6150.16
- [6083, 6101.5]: 6100.80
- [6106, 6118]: 6110.64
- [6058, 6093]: 6082.56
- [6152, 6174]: 6165.76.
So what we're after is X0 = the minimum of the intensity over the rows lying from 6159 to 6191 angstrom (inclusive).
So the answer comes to 21.98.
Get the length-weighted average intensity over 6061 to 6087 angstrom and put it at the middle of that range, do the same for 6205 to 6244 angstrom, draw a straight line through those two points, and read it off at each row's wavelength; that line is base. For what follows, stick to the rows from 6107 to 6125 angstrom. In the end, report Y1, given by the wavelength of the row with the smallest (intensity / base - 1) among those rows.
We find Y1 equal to 6110.64 angstrom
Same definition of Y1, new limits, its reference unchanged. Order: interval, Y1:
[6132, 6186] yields 6178.55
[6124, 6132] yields 6126.14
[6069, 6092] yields 6082.56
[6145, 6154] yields 6150.16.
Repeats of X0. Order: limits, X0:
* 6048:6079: 25.94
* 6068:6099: 25.3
